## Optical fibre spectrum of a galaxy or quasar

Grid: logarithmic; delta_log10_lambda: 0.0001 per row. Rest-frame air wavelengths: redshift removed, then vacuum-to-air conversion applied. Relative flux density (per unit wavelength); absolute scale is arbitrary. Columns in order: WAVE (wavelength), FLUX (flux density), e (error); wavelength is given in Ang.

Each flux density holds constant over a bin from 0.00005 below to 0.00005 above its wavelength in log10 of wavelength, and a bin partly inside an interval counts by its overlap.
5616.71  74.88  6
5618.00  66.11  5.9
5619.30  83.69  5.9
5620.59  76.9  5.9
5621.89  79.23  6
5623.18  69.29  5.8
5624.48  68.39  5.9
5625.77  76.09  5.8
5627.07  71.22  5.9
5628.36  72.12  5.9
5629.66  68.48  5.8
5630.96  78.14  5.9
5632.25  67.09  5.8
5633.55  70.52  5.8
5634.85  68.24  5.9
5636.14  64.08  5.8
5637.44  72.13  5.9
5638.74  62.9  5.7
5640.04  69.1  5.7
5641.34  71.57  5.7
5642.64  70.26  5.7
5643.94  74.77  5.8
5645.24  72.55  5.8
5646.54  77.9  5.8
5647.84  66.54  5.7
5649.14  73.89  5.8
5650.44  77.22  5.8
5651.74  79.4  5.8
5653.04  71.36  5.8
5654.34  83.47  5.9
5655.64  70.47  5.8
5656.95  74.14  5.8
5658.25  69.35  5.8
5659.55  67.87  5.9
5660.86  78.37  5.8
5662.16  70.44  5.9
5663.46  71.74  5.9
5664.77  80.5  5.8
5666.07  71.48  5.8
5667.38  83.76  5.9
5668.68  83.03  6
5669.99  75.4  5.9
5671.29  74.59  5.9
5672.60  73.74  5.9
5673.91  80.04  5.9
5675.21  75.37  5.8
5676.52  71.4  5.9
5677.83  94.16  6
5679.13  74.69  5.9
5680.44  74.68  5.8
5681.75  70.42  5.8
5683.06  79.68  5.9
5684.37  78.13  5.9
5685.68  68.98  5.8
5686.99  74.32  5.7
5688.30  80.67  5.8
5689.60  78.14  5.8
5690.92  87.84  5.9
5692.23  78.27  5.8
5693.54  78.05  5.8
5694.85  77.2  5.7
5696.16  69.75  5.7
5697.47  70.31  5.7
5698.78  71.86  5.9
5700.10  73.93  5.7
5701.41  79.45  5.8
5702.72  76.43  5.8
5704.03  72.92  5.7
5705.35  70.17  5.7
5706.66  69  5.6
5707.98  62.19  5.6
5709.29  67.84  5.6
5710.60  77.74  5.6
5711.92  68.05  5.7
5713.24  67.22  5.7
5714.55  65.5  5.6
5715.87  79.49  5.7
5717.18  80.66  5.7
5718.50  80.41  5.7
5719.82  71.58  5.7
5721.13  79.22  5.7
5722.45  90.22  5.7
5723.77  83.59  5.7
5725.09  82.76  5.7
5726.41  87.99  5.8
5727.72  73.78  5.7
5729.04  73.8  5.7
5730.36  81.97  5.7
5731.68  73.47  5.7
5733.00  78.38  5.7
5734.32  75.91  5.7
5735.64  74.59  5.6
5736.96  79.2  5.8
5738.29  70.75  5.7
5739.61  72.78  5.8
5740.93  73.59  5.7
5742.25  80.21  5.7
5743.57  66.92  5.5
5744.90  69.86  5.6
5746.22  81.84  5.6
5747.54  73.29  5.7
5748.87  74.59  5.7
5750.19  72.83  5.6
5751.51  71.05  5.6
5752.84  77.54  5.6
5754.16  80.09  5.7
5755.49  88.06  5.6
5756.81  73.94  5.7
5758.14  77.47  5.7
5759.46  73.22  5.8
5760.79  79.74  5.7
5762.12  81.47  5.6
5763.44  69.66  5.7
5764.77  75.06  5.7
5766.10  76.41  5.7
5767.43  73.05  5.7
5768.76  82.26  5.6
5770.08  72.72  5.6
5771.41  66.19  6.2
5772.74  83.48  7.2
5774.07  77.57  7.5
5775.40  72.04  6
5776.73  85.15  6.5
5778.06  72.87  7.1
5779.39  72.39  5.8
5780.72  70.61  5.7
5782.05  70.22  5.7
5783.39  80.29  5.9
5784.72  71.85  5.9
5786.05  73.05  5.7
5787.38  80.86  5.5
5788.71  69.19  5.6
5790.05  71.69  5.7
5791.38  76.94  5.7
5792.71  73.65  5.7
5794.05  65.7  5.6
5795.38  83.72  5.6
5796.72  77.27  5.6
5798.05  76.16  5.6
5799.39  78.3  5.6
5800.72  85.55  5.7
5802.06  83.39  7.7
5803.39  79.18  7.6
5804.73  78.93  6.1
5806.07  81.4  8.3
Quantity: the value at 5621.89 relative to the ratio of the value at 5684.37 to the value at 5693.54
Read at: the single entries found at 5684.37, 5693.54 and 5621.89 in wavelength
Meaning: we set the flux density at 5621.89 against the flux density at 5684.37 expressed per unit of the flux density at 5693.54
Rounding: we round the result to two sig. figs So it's 79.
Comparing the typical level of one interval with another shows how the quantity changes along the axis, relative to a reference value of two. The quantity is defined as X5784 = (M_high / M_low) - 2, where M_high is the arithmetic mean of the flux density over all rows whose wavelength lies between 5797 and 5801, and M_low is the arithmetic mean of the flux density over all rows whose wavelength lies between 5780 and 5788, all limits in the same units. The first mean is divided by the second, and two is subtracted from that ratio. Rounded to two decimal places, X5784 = -0.93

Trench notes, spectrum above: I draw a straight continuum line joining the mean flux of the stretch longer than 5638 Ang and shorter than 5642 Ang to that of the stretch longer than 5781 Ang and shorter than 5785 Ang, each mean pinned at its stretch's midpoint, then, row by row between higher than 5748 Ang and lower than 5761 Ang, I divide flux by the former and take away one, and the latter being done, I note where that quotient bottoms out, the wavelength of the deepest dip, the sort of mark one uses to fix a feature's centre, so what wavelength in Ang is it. 5751.51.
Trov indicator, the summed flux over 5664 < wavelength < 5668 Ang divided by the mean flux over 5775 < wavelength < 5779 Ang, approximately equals 3.07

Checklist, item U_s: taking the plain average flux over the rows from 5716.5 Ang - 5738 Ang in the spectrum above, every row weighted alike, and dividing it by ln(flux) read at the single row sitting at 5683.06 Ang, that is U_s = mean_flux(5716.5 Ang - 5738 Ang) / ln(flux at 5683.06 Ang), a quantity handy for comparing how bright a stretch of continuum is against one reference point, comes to 18.1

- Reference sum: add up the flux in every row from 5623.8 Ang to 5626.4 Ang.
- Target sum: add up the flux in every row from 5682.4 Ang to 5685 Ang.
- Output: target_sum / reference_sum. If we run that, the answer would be 1.09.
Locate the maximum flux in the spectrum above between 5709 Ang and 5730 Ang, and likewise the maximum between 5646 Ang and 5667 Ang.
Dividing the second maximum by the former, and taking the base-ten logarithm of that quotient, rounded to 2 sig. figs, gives -0.034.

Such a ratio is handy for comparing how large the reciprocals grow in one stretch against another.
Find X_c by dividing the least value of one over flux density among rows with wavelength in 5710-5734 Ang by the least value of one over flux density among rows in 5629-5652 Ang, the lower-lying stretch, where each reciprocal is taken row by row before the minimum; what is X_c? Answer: 0.88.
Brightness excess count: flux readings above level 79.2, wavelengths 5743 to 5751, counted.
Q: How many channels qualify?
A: 1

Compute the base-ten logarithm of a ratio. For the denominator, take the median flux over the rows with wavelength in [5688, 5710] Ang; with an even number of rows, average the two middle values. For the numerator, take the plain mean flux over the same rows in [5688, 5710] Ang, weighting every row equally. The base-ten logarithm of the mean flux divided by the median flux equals 0.002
